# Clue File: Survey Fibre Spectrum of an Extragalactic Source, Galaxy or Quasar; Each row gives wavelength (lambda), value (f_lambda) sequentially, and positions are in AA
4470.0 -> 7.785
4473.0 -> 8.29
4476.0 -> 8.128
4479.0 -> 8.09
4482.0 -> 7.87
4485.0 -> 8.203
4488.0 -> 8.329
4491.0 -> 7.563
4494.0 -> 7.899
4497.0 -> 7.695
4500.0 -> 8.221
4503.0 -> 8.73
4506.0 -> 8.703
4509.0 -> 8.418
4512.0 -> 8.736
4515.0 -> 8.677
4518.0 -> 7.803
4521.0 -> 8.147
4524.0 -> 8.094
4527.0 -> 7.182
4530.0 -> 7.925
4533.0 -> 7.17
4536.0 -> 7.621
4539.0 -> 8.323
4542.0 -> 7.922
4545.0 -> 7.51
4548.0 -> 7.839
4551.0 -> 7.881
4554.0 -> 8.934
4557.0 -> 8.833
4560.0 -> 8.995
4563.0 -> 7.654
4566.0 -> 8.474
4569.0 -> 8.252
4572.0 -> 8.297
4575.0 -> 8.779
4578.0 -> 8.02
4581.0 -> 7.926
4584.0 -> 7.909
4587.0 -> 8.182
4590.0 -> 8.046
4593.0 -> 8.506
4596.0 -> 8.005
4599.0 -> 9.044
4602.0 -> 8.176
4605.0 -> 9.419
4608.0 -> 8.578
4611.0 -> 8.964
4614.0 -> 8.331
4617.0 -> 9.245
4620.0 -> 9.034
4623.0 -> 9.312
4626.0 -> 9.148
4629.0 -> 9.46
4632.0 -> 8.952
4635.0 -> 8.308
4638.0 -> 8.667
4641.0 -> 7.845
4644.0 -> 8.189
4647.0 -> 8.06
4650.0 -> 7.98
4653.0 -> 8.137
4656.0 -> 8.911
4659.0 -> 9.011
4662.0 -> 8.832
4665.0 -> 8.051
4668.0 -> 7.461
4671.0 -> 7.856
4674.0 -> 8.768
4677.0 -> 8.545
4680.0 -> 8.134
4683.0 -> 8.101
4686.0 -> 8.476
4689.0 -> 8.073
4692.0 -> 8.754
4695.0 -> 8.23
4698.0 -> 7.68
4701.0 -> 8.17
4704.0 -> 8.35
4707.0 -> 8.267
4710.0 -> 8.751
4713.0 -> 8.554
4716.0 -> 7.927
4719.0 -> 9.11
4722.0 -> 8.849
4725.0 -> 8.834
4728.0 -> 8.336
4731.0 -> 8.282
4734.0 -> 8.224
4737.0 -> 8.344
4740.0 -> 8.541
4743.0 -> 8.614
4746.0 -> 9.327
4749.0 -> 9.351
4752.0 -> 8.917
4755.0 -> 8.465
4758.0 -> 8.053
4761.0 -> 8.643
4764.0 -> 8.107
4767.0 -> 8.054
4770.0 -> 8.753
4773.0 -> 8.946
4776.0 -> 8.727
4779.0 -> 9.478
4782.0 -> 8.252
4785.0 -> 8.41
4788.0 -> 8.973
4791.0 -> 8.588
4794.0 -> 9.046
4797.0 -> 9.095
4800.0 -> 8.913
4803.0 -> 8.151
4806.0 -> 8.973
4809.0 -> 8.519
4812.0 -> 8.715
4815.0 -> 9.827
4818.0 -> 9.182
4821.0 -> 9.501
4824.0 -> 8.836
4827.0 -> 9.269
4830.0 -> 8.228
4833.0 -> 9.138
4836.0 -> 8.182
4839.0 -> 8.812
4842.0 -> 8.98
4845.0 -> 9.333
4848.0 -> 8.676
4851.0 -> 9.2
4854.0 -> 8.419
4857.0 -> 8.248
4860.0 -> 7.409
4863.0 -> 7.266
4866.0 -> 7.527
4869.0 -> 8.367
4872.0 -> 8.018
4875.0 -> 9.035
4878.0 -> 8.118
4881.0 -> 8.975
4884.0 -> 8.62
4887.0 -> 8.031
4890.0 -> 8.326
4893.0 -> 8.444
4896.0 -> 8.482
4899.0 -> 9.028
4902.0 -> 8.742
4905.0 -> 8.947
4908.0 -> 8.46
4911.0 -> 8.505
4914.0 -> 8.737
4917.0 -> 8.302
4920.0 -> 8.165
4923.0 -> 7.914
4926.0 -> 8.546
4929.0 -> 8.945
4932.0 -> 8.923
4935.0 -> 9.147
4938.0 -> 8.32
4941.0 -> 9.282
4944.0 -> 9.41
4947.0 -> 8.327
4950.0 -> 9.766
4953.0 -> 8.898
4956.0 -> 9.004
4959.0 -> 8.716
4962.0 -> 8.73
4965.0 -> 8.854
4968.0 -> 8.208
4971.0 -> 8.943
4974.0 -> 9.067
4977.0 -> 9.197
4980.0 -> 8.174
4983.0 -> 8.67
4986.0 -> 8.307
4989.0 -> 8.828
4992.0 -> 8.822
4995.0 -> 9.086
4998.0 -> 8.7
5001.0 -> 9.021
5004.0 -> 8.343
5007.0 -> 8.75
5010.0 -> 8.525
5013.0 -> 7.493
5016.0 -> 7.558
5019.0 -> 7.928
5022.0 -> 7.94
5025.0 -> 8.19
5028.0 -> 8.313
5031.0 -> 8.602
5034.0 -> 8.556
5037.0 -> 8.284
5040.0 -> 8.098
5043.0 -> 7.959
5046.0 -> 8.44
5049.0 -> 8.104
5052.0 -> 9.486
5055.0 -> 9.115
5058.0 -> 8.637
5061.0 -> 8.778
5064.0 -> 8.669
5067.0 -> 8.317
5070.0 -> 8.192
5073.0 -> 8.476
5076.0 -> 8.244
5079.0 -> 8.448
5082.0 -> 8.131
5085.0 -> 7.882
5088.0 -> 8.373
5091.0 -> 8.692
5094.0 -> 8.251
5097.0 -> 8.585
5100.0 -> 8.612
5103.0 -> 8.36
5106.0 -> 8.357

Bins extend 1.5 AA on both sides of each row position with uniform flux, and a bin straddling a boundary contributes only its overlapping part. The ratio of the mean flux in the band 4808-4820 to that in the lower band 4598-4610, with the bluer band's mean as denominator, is 1.03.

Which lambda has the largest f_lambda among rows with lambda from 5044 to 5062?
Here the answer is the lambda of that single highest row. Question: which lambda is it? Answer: 5052.0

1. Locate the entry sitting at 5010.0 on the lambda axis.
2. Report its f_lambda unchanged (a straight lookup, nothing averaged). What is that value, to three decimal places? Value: 8.525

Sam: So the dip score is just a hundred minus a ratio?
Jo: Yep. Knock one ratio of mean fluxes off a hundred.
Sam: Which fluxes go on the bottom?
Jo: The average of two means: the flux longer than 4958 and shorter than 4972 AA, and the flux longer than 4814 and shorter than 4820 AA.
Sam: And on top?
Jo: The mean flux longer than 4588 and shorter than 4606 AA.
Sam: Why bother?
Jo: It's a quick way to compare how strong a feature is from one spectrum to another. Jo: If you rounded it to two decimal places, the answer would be 99.06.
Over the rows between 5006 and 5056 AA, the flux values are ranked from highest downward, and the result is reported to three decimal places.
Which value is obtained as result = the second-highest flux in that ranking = 9.115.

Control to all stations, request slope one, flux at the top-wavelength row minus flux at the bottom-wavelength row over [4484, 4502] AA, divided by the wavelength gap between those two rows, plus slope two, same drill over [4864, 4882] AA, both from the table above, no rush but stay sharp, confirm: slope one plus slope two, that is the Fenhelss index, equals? 0.10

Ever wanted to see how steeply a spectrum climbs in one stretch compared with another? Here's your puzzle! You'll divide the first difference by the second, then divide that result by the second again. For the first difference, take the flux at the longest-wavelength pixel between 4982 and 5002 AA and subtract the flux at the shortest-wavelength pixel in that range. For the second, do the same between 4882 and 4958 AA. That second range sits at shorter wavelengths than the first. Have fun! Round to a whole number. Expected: 2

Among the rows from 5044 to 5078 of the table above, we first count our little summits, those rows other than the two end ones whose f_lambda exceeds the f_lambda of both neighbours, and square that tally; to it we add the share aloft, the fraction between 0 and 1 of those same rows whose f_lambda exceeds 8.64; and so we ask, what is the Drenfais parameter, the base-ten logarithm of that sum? 0.97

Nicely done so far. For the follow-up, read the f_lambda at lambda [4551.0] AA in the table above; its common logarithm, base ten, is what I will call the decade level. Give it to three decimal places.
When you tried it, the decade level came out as 0.897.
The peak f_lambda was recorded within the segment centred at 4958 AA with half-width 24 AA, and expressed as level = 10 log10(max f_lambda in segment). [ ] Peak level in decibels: 9.9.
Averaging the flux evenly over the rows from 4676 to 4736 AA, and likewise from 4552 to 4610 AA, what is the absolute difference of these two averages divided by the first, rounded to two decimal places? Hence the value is 0.00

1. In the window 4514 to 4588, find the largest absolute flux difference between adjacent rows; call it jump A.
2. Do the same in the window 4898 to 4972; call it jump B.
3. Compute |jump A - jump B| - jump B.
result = -1.34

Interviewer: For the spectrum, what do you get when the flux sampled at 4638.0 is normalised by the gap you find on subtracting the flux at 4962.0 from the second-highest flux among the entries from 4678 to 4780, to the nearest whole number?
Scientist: 14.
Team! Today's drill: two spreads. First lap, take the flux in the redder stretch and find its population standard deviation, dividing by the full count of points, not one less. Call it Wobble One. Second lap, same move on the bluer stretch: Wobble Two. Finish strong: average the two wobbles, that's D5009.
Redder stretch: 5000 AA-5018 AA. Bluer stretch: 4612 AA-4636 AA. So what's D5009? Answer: 0.49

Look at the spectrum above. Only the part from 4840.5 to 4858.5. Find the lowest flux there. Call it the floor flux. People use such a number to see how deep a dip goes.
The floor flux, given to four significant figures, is 8.248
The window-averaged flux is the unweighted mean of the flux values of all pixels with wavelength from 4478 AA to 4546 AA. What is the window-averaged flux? 8.04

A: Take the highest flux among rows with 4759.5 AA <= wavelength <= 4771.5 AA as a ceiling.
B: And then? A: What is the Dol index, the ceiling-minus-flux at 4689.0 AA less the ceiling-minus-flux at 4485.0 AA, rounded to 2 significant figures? 0.13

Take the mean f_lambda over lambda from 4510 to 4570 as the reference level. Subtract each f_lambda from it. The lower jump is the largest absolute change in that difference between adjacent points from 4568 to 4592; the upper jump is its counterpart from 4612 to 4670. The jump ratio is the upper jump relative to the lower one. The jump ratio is 1.2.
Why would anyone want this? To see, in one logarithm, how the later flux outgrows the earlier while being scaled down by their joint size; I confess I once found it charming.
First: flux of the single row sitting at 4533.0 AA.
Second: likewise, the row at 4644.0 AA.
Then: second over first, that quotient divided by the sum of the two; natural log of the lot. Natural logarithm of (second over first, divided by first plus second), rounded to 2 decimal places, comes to -2.60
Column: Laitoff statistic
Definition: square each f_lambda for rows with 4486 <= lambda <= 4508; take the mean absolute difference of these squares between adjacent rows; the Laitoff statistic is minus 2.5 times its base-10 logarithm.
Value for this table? -2.00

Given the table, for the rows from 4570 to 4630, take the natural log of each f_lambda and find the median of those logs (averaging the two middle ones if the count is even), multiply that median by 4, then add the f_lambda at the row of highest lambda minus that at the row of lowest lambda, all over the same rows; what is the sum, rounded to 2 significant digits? 9.7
